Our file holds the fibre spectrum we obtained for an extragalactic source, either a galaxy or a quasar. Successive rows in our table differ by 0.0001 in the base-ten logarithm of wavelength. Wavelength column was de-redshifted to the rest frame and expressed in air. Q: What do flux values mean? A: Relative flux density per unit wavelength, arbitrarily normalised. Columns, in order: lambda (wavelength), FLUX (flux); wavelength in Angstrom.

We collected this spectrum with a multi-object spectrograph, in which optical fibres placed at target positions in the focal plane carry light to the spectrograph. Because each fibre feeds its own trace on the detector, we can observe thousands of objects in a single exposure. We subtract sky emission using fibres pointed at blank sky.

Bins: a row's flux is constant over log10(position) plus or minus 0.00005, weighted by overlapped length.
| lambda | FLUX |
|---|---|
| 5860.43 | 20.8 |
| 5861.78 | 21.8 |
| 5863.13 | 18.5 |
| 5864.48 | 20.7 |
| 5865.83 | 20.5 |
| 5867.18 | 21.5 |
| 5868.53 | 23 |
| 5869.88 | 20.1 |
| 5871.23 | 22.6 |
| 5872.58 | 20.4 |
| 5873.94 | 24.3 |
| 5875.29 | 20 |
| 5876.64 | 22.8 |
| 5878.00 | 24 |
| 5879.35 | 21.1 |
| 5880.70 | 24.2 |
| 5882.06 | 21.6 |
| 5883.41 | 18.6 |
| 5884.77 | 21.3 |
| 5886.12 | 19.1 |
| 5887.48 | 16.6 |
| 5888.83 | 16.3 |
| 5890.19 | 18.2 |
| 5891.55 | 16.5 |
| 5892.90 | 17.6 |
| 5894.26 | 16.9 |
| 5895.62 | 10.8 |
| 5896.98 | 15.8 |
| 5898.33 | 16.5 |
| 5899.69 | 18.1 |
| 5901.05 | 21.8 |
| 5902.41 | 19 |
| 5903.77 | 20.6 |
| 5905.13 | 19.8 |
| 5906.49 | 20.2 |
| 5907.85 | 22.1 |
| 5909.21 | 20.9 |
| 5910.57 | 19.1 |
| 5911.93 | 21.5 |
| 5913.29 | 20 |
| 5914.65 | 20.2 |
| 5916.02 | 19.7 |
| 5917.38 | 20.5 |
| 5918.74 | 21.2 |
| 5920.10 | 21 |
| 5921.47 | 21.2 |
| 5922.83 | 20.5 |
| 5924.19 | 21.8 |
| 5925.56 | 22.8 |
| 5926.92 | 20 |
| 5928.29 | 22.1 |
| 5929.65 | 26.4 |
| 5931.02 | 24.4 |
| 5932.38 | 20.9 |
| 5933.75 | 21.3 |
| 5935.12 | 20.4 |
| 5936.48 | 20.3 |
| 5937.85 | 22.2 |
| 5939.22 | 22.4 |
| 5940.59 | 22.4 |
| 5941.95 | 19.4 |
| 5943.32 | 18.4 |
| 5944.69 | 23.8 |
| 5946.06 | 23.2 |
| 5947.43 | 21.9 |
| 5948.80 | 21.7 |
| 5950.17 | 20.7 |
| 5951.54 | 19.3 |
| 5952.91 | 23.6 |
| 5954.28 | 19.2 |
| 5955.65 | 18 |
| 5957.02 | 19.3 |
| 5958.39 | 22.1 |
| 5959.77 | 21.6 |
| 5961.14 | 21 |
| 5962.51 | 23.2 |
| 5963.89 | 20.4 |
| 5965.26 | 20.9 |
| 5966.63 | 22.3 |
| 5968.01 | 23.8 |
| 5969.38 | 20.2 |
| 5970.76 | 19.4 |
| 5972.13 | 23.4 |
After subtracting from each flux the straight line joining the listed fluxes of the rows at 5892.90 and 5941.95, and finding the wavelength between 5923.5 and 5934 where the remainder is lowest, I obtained 5926.92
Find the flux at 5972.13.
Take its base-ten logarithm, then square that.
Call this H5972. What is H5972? 1.87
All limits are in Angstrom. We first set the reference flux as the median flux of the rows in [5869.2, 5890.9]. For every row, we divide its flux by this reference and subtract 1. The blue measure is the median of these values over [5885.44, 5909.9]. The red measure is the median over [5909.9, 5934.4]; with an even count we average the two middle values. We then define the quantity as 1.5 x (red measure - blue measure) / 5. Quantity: 0.043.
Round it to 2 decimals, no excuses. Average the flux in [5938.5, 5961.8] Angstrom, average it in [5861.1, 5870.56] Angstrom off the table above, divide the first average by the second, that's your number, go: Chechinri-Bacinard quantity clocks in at 1.01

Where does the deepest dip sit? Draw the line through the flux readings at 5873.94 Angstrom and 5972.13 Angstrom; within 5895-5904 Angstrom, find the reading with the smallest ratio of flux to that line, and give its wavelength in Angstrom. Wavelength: 5895.62 Angstrom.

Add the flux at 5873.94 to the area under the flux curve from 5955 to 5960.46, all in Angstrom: 135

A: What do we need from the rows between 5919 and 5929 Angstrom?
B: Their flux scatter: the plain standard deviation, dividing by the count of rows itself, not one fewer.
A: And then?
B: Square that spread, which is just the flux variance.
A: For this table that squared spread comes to 1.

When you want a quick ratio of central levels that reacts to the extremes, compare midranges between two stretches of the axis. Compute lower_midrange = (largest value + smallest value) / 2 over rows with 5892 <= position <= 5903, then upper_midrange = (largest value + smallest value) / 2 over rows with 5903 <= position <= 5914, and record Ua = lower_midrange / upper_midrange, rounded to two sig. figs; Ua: 0.79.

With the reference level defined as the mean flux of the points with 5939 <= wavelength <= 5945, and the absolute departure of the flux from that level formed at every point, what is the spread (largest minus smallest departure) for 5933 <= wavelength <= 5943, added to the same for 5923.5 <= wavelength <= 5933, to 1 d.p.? 6.6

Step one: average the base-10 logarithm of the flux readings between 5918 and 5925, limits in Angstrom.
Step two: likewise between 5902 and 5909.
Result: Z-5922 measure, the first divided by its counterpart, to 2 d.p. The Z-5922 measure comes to 1.01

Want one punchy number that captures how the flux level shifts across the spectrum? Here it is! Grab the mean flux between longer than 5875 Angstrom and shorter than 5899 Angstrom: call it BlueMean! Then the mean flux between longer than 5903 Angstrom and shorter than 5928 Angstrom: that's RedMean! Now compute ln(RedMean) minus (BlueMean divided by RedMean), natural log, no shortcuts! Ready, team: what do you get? 2.13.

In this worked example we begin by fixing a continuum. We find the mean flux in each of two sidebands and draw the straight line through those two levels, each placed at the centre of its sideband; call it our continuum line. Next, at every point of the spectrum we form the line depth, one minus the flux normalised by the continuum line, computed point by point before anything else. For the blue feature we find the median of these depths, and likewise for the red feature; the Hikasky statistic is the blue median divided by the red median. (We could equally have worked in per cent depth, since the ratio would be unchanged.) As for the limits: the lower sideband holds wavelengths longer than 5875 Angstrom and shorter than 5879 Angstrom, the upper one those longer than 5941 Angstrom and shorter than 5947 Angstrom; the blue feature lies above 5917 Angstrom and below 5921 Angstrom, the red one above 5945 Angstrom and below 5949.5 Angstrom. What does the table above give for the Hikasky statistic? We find -1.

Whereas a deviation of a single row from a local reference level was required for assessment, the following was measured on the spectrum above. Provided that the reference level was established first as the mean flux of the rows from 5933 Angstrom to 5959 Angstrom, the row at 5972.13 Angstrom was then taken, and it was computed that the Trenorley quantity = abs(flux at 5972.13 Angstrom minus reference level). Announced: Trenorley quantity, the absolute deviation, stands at 2.4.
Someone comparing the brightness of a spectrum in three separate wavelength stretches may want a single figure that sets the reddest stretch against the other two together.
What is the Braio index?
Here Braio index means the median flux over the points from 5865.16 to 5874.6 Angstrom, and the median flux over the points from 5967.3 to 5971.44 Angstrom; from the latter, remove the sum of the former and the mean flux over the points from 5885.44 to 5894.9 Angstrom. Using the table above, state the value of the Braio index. -19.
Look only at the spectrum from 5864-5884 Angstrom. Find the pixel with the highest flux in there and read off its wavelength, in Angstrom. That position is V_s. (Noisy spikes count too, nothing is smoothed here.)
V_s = 5873.94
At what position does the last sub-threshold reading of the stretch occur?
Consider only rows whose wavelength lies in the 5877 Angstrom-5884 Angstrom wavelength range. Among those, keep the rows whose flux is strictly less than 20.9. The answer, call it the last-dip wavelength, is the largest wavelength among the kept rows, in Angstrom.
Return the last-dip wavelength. 5883.41 Angstrom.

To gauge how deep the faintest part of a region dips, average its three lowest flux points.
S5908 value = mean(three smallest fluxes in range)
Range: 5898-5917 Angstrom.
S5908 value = 17.9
